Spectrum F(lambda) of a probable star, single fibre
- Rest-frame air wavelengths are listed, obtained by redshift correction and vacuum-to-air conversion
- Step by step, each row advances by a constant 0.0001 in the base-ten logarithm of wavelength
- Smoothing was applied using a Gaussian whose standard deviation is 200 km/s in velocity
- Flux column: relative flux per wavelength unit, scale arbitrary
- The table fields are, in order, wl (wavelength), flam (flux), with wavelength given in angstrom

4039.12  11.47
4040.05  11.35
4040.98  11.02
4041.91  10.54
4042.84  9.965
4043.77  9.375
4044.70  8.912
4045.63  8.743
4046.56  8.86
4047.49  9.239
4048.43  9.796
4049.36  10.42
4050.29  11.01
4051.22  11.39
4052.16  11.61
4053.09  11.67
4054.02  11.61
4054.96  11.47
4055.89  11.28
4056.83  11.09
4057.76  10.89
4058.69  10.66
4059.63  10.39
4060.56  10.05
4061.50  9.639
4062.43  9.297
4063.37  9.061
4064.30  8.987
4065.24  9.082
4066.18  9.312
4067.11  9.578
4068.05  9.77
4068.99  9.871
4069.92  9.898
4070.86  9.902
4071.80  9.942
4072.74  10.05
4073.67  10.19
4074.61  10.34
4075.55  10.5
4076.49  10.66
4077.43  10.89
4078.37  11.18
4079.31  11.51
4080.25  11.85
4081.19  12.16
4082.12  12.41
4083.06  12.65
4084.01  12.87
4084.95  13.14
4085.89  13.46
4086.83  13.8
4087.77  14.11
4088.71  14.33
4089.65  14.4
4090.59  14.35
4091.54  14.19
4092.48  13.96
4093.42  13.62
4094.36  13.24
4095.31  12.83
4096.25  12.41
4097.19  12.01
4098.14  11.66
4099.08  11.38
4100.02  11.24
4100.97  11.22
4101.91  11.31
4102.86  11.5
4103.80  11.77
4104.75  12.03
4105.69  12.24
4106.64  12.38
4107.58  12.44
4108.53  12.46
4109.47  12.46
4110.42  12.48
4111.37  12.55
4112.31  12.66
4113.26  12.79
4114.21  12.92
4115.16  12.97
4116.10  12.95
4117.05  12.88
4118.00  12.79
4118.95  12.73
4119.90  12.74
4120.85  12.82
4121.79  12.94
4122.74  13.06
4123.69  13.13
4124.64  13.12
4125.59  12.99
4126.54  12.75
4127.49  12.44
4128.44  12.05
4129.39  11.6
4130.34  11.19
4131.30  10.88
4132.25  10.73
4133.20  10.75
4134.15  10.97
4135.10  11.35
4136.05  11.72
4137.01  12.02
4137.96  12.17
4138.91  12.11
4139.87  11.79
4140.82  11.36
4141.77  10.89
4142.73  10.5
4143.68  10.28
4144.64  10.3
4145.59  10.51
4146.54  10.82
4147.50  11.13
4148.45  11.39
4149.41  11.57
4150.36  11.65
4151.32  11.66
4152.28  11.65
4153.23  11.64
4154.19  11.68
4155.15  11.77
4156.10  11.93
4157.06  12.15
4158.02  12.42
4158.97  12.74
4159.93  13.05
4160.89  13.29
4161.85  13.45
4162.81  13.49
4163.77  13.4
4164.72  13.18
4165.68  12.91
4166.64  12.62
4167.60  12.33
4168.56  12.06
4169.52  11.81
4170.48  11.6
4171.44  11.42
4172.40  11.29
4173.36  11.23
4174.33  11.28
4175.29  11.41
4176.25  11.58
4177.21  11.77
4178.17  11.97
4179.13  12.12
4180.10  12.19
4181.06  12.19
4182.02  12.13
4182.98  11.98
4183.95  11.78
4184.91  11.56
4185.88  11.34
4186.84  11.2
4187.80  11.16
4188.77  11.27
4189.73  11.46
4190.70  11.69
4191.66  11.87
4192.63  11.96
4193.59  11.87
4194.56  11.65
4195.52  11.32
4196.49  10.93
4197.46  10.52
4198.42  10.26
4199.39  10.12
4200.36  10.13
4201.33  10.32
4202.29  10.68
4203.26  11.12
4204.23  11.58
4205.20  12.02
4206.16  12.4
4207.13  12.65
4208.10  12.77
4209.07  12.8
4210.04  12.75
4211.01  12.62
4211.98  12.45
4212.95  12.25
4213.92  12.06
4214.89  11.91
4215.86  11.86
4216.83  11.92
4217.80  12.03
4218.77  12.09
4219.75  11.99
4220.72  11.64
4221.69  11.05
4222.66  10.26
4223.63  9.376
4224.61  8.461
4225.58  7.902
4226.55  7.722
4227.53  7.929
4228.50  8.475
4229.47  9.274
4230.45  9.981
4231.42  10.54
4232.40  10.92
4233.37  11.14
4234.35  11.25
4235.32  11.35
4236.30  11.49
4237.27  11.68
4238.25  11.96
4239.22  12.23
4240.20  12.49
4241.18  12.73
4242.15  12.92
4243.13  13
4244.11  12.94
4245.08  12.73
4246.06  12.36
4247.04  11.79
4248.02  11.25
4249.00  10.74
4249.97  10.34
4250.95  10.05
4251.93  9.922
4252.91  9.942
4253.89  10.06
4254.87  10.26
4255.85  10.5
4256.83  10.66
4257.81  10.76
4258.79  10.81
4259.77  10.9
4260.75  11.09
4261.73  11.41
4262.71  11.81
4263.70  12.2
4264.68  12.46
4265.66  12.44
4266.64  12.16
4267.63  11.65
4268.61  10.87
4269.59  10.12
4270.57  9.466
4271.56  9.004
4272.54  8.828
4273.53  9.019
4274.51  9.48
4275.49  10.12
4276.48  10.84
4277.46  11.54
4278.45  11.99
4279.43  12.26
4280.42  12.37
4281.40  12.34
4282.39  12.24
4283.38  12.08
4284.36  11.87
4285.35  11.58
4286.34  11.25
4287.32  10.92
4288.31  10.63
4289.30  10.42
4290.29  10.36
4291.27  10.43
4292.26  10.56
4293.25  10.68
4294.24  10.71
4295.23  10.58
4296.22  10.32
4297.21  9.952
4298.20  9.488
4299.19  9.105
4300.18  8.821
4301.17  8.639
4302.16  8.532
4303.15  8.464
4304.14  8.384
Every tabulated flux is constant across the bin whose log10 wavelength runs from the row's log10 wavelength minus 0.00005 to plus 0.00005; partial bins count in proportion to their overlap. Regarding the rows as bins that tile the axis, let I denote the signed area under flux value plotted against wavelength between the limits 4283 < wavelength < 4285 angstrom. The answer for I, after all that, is 23.9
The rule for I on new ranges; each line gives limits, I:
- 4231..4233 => 21.5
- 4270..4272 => 18.5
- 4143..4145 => 20.6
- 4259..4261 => 21.9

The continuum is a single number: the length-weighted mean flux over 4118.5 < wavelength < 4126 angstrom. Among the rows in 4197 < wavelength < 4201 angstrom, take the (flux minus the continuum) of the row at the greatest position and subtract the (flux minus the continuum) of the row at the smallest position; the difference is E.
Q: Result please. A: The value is -0.4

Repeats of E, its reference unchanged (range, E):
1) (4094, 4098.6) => -1.6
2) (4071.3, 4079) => 1.2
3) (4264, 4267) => -0.3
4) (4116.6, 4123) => 0.2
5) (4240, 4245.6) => 0.2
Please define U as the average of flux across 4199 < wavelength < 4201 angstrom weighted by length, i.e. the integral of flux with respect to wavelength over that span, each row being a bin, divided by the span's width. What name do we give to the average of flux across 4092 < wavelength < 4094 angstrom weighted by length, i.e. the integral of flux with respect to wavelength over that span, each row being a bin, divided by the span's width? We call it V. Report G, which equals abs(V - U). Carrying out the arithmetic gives 3.7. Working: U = 10.1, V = 13.8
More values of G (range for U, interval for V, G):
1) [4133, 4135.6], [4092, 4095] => 2.5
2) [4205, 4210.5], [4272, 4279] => 2.3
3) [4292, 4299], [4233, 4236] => 1.0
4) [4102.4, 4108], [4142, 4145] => 1.7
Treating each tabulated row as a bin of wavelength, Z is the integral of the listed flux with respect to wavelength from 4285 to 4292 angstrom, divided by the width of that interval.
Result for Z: 10.8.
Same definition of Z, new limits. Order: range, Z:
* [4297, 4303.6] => 9.0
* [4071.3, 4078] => 10.4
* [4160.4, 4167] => 13.2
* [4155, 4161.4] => 12.5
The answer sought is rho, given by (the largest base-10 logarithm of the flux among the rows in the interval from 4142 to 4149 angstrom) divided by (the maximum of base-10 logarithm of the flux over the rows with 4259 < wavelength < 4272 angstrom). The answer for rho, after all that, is 0.96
